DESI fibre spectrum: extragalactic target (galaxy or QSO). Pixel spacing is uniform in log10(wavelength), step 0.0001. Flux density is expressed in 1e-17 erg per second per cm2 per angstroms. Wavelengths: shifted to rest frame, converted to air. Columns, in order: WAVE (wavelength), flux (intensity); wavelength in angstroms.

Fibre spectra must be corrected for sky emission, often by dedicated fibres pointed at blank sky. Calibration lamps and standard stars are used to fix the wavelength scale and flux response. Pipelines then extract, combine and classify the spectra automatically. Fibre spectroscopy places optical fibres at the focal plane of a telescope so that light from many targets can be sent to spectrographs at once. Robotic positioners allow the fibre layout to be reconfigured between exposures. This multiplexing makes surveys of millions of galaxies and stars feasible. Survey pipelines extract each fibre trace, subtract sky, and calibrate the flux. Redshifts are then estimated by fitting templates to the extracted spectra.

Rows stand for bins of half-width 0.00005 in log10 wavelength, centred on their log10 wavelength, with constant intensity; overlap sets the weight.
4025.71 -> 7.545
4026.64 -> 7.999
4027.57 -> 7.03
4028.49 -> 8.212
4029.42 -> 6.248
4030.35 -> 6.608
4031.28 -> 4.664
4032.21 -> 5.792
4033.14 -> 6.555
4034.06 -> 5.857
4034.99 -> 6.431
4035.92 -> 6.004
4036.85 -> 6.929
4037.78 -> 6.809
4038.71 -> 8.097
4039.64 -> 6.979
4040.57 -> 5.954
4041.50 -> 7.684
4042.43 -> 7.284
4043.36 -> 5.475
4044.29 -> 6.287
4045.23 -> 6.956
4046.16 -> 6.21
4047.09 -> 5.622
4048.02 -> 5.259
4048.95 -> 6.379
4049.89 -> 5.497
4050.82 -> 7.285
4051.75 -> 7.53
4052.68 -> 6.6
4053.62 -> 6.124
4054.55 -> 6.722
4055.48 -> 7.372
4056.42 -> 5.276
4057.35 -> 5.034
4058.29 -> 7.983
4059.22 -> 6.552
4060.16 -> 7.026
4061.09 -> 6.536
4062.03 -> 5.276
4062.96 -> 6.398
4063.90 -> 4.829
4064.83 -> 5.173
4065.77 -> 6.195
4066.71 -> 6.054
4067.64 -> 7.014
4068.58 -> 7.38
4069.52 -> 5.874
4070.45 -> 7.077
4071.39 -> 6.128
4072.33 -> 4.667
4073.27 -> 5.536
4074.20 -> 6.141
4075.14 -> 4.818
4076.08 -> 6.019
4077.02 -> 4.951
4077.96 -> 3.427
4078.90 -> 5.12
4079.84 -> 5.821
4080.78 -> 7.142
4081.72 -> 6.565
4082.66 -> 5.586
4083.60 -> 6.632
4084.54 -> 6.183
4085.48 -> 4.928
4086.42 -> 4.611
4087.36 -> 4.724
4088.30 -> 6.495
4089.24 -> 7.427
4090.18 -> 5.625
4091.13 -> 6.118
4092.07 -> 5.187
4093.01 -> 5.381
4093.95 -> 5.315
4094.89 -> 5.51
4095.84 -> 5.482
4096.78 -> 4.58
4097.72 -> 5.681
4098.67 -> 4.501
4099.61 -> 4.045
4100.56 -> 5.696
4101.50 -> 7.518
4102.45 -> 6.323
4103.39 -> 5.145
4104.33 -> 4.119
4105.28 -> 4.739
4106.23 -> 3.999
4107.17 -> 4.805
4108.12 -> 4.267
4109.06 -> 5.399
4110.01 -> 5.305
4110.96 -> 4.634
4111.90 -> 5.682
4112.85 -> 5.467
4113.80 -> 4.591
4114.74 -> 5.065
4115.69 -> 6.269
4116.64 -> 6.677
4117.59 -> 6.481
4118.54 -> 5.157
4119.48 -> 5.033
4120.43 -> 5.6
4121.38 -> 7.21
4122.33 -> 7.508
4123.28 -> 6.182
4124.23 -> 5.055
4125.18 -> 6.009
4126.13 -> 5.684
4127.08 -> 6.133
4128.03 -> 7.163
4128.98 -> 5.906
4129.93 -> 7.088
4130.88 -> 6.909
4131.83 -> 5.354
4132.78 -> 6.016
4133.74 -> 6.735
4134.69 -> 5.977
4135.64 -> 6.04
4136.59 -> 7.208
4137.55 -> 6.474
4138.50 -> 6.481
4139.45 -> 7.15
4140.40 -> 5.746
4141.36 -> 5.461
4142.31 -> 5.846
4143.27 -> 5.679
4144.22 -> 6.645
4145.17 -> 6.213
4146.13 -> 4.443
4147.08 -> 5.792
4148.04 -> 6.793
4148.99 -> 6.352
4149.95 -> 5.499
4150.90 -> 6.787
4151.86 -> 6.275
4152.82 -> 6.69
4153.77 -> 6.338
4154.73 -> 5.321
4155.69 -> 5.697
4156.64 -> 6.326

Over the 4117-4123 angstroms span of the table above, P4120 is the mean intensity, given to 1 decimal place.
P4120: 6.2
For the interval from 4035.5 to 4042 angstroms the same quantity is 6.9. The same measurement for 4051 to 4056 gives 6.9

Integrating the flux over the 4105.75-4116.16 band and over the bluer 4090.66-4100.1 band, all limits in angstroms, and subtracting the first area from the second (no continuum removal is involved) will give -4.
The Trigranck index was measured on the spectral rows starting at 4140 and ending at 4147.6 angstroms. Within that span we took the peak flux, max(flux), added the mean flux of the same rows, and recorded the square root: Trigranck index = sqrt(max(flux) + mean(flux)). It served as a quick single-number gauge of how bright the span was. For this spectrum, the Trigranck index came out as 3.52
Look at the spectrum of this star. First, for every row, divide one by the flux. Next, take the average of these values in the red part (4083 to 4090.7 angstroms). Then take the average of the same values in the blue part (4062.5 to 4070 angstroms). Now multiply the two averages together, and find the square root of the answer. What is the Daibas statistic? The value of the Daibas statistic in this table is 0.171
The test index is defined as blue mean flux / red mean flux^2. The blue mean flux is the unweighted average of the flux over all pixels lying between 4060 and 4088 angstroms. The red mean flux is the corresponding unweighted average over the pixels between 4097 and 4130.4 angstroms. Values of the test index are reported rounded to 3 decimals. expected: 0.185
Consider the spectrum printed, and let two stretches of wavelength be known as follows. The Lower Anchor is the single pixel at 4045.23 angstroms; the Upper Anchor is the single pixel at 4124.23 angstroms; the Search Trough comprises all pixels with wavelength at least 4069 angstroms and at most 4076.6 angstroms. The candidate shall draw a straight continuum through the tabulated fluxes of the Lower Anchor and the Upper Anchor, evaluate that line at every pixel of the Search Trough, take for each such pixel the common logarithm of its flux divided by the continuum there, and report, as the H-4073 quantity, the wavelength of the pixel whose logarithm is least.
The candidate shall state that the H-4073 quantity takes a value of 4072.33 angstroms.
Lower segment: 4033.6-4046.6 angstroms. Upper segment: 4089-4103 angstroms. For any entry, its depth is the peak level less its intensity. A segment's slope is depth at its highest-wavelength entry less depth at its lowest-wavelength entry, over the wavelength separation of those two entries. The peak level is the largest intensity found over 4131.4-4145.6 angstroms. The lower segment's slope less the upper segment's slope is -0.11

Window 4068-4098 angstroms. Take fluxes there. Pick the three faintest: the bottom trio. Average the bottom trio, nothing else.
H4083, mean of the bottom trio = 4.2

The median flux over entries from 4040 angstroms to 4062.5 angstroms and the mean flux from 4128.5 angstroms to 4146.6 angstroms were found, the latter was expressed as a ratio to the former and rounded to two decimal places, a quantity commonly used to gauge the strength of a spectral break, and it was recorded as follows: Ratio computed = 0.96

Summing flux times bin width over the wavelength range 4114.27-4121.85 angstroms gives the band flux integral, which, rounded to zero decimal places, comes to 45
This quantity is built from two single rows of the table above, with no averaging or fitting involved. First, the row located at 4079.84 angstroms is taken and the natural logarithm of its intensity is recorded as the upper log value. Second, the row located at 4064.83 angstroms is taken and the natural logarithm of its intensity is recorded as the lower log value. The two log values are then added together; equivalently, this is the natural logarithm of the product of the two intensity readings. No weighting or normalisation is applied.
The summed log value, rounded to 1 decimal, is 3.4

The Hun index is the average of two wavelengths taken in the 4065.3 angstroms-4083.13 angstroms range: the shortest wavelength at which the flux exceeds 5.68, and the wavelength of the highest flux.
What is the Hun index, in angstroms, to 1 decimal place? 4067.2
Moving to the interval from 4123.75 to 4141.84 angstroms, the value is 4130.9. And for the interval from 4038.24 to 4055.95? 4038.7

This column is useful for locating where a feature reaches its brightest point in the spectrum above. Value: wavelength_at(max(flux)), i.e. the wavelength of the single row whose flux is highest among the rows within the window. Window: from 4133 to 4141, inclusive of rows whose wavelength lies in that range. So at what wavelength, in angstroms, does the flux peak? 4136.59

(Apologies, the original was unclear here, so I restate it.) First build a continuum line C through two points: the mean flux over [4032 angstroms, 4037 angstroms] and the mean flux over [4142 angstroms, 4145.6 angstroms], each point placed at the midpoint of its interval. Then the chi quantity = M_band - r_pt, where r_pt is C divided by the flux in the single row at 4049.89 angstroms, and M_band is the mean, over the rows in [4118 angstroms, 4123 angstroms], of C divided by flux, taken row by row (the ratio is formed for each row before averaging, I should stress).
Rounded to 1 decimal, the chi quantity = -0.1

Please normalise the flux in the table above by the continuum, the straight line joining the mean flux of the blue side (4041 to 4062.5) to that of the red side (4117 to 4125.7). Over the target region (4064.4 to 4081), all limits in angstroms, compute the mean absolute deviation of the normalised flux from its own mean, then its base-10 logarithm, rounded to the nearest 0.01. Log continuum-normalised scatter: -0.91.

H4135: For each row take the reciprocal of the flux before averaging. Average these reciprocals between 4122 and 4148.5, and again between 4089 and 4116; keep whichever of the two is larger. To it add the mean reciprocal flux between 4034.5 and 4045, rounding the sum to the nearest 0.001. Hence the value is 0.344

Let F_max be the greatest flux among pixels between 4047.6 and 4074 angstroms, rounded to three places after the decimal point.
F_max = 7.983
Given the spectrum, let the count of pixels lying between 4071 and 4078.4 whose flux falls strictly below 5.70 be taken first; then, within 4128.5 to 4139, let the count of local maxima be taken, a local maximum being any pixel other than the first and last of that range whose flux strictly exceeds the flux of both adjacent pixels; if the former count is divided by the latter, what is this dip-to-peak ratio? 1.7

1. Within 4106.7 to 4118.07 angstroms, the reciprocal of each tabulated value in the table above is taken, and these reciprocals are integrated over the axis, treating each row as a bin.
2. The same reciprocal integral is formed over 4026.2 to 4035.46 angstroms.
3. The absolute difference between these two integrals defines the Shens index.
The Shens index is 0.70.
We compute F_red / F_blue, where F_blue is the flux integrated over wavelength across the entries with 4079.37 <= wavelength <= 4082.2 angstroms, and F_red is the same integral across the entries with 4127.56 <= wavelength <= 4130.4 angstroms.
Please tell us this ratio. 1.0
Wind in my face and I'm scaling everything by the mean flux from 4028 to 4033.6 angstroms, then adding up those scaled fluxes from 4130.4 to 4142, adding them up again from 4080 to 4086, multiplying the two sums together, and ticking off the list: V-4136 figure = 69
